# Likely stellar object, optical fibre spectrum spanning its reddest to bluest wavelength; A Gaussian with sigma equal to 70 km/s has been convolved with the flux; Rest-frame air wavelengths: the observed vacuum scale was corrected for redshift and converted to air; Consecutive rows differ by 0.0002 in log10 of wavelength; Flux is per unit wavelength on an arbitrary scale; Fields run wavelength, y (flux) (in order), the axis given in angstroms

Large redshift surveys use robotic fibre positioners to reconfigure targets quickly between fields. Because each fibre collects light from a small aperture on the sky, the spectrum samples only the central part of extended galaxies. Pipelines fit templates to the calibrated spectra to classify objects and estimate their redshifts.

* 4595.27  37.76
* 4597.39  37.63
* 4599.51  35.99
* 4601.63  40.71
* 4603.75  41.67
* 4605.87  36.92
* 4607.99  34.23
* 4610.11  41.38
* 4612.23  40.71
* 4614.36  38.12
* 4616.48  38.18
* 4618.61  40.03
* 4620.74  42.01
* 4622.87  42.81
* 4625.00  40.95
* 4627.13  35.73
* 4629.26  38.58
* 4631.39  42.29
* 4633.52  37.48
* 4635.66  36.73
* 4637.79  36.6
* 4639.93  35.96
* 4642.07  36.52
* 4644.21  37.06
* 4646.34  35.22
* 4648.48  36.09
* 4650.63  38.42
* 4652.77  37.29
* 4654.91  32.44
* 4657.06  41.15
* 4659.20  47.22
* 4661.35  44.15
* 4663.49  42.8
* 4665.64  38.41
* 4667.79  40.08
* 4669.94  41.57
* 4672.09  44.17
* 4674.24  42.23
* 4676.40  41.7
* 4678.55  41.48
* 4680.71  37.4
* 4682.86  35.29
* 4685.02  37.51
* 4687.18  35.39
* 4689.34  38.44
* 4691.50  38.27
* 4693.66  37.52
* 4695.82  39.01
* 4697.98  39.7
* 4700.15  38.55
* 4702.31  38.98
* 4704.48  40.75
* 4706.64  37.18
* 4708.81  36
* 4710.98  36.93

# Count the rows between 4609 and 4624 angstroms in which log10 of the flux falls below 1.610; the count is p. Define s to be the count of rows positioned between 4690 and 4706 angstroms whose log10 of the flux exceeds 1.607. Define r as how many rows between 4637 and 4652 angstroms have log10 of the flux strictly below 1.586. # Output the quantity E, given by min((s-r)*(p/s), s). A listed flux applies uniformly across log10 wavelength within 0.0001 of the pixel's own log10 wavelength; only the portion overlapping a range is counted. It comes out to -24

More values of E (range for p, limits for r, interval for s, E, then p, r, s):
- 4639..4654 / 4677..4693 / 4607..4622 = -7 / 7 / 6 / 3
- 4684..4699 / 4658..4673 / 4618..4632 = 4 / 7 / 1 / 4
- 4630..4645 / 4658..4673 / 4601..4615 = 4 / 6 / 1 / 4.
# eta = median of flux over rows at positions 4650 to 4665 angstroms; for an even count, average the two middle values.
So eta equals 41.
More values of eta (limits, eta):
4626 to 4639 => 37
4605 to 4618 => 38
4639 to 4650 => 36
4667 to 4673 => 42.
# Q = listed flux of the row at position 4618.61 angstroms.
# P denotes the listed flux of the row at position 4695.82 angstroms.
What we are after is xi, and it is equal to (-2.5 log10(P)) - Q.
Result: -44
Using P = 39.01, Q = 40.03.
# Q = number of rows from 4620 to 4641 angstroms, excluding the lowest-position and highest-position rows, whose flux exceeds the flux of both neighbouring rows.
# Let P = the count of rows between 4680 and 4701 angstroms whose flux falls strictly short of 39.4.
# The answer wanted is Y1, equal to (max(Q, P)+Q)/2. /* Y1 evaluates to 5.5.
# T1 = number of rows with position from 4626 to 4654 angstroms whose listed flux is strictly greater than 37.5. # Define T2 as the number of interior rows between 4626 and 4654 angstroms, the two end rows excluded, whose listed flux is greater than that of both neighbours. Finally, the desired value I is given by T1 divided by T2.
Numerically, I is 1.0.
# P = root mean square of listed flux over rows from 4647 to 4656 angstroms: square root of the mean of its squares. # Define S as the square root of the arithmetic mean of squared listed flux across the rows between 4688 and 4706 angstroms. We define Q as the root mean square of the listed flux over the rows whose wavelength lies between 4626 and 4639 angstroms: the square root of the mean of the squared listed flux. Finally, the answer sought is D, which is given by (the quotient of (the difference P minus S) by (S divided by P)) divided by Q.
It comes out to -0.07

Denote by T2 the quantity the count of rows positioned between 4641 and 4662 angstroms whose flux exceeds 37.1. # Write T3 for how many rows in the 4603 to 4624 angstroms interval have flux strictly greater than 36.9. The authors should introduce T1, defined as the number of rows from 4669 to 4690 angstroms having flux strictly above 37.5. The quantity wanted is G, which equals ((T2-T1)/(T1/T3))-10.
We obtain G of -13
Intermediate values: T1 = 7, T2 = 5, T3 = 9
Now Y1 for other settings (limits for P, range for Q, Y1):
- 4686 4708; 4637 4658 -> 5.0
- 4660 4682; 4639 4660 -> 2.0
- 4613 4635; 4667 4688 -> 3.5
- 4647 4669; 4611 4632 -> 3.0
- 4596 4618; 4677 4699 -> 4.0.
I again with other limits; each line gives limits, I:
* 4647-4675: 3.3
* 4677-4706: 3.3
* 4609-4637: 5.0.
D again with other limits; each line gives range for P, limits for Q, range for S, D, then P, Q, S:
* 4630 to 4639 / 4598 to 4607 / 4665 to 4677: -0.07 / 38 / 38.9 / 41.4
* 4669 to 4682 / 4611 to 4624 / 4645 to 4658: 0.13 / 41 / 40.3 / 36.9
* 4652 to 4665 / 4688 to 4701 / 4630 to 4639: 0.08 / 41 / 38.6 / 38.3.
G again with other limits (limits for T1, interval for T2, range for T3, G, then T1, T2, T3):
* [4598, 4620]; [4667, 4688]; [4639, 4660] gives -9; 7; 8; 5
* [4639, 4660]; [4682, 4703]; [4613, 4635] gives 5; 3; 8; 9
